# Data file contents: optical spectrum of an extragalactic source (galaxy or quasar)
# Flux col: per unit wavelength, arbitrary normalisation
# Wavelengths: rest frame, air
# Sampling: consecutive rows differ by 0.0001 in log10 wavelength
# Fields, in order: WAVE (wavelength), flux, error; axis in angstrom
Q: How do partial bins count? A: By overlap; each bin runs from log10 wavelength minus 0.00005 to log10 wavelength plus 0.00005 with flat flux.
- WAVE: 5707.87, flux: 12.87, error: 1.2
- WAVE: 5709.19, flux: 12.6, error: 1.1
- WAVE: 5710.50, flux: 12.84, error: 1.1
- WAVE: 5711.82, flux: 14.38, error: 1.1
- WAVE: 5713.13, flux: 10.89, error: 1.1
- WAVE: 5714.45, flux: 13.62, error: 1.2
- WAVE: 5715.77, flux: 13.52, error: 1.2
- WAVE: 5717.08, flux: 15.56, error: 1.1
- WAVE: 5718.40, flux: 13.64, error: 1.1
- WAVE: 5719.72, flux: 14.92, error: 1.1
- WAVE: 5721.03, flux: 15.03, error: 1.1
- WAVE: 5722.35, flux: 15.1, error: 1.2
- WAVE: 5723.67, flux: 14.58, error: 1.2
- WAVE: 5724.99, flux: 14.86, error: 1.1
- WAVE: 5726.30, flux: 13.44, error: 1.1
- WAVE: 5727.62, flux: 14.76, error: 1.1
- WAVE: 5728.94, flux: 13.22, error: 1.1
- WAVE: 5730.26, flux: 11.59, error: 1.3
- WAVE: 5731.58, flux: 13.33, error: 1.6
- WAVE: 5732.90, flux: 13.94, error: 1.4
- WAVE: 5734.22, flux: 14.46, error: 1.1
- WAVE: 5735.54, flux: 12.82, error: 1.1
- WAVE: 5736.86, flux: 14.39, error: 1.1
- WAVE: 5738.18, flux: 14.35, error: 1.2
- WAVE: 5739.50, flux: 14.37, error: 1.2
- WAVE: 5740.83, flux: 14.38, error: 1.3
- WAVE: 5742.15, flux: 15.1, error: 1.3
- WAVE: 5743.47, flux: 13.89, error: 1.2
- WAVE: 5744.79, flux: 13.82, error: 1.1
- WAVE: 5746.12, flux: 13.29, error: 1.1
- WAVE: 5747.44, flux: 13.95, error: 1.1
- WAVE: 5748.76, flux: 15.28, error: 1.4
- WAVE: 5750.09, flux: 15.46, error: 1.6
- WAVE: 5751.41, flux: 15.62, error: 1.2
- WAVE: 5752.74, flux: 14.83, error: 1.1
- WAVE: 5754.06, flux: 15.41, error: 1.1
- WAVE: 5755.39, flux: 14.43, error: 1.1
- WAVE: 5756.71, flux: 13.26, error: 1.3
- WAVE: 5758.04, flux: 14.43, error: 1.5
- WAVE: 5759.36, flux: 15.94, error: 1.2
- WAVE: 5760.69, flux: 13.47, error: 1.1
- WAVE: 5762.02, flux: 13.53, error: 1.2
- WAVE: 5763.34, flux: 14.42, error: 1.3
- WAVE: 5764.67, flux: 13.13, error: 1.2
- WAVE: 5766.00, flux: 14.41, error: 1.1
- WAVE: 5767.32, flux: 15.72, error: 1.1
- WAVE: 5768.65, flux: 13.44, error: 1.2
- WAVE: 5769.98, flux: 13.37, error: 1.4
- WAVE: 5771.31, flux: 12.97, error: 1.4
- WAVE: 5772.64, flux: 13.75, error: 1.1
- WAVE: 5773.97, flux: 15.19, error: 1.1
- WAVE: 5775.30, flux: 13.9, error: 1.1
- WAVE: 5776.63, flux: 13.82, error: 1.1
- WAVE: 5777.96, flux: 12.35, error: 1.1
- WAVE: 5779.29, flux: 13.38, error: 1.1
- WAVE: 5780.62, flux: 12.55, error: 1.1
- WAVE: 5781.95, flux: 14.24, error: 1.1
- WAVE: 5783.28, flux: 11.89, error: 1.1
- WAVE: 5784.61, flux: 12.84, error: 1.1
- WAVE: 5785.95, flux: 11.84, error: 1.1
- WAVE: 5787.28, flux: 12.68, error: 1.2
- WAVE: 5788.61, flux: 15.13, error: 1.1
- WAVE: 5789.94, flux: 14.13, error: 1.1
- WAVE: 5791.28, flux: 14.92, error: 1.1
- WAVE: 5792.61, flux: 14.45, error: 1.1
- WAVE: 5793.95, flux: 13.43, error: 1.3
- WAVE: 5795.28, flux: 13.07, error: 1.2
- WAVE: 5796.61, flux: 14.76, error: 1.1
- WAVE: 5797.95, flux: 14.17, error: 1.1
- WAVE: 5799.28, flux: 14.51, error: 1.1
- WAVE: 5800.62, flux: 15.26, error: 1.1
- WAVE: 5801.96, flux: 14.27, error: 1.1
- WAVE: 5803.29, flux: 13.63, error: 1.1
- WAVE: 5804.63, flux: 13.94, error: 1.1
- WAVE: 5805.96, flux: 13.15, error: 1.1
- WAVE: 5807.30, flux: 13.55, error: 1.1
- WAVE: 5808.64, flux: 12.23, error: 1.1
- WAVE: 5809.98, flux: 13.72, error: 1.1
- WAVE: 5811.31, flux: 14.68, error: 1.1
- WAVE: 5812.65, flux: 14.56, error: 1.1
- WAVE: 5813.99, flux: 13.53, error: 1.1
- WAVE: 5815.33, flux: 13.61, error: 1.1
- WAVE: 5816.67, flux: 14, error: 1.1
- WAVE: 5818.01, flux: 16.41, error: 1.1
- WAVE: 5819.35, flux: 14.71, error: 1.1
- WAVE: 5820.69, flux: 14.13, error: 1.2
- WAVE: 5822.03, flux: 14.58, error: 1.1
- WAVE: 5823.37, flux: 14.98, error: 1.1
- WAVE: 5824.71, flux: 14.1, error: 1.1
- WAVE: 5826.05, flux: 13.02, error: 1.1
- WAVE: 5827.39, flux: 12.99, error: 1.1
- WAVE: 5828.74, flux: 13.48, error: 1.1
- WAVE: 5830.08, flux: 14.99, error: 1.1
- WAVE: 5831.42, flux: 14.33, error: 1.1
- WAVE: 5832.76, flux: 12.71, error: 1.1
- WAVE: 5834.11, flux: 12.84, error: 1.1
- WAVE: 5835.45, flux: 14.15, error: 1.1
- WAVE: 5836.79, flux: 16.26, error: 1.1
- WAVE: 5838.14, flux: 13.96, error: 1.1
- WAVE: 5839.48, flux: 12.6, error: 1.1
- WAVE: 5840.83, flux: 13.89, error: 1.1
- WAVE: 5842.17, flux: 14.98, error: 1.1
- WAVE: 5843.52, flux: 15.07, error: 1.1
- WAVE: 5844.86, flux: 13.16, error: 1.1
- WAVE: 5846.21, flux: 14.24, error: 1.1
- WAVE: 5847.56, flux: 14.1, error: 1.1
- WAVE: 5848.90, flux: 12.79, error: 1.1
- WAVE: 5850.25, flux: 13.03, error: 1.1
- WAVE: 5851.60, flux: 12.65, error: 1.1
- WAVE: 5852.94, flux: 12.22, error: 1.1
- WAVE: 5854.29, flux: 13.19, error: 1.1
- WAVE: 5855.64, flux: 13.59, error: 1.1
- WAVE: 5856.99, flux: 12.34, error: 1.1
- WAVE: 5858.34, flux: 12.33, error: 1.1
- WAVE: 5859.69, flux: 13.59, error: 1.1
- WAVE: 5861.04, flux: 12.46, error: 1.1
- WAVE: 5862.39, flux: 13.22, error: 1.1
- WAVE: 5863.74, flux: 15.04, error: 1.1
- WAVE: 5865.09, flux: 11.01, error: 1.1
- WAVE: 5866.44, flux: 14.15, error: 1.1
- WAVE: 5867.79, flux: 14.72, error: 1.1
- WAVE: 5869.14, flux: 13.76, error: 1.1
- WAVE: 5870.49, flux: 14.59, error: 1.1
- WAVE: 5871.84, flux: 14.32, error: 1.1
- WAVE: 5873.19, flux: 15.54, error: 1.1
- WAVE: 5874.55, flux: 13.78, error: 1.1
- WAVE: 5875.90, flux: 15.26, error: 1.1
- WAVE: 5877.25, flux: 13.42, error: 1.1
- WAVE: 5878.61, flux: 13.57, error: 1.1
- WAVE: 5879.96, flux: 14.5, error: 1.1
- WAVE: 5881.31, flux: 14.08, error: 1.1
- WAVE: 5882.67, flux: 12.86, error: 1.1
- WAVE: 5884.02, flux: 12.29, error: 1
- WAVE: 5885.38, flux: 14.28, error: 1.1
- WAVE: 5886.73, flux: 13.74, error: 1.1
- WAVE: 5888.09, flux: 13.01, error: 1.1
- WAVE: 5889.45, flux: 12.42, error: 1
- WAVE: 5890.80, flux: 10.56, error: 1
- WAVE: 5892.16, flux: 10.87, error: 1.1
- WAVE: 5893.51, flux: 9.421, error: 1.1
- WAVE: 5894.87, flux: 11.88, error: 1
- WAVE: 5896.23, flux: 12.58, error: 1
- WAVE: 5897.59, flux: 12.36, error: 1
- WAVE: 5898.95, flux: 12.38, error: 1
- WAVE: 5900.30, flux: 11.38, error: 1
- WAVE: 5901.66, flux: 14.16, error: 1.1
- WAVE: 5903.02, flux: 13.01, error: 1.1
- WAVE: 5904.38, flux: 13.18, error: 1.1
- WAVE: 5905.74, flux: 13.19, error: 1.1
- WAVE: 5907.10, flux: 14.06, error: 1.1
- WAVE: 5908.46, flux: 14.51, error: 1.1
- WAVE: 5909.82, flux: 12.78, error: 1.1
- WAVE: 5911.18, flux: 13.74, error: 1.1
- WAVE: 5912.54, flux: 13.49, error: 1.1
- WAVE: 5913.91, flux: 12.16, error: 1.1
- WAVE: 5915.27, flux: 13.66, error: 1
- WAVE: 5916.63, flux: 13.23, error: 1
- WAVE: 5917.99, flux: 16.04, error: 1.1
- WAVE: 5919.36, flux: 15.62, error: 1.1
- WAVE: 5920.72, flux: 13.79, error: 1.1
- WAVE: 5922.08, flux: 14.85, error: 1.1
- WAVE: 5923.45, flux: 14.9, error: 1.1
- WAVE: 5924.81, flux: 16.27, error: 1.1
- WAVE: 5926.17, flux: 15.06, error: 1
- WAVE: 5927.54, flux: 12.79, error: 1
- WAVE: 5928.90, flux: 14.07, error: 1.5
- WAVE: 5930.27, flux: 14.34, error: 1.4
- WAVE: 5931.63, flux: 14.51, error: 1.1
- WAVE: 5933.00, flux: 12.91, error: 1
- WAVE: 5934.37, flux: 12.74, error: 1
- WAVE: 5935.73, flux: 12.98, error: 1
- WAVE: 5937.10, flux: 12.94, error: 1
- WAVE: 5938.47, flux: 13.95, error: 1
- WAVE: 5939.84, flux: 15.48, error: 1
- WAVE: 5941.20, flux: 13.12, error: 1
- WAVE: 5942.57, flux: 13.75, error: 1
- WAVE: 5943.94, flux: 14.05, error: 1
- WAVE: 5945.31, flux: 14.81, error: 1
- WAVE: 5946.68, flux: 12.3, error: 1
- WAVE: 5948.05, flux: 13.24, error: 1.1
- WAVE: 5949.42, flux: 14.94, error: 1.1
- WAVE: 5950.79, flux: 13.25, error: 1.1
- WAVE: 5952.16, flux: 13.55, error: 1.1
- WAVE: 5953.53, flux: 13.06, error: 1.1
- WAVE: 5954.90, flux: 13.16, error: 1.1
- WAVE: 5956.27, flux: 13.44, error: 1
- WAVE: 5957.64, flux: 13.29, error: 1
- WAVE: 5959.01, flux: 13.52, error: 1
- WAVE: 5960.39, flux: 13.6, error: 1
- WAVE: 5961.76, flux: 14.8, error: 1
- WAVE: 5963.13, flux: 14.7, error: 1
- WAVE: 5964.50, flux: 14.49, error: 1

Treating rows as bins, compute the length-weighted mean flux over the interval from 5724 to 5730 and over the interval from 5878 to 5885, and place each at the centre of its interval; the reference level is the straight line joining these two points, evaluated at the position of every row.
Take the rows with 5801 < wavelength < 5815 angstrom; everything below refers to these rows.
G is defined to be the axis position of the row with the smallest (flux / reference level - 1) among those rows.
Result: 5808.64 angstrom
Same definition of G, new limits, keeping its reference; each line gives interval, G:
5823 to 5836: 5832.76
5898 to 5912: 5900.30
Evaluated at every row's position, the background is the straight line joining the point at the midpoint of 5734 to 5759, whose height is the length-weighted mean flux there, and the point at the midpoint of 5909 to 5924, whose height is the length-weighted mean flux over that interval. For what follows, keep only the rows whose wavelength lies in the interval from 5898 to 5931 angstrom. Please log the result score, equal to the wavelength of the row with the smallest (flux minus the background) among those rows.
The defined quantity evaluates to 5900.30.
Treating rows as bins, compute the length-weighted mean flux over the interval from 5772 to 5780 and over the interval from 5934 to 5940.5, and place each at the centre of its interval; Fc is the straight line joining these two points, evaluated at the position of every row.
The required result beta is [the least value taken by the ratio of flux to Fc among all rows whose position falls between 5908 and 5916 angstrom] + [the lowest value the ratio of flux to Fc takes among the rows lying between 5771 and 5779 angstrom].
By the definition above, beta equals 1.79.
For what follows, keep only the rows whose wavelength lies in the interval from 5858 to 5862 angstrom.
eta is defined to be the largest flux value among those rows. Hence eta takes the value 13.59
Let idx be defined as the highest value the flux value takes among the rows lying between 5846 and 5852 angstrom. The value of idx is 14.24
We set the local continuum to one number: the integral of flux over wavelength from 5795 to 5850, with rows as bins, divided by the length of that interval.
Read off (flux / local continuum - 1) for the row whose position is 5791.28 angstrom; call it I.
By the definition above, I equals 0.06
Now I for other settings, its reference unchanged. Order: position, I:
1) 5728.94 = -0.06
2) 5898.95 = -0.12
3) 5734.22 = 0.03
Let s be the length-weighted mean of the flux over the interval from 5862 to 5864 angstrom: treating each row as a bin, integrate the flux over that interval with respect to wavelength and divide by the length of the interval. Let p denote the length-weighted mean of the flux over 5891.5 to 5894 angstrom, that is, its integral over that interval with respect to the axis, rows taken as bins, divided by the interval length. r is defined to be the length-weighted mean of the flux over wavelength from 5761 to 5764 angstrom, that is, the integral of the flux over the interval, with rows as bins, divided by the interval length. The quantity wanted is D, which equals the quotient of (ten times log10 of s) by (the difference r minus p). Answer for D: 3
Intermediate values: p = 10.2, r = 13.93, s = 14.1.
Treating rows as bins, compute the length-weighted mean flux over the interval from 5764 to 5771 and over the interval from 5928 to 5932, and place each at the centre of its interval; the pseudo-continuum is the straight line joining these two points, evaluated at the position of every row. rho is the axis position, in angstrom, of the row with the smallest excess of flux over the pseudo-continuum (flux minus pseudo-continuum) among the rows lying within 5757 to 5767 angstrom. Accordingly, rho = 5764.67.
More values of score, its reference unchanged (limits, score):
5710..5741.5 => 5713.13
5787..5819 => 5808.64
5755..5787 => 5785.95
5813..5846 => 5839.48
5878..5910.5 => 5893.51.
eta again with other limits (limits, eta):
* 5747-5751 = 15.46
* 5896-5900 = 12.58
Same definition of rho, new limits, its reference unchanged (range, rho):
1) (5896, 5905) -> 5900.30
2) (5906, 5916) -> 5913.91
